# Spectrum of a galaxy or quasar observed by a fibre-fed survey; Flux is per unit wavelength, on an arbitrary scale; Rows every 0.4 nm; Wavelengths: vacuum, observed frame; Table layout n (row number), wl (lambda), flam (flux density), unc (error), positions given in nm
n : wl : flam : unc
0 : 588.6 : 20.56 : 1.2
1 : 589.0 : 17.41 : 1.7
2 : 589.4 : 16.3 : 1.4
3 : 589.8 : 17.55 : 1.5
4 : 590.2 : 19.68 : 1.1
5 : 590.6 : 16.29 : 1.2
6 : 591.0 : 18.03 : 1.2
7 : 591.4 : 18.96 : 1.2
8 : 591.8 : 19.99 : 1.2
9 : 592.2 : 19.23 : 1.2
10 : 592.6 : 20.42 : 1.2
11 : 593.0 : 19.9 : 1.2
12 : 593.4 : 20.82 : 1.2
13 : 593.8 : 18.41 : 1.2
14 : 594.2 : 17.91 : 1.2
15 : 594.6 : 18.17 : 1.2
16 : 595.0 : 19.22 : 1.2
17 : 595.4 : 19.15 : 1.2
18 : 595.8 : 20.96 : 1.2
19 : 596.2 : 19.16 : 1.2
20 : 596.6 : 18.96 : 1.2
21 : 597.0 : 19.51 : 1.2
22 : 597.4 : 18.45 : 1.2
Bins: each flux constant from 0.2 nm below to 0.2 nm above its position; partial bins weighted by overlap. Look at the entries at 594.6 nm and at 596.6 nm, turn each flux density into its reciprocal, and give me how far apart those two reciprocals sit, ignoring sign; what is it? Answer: 0.0023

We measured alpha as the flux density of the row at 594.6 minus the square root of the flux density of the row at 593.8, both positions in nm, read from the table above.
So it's 13.9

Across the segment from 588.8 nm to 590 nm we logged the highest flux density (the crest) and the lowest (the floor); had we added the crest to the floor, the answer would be 34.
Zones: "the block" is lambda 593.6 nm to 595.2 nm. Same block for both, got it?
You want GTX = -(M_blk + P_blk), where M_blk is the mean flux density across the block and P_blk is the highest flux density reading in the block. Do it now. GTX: -37.6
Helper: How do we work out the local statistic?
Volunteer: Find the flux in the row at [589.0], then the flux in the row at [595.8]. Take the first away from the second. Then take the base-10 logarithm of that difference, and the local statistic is 0.55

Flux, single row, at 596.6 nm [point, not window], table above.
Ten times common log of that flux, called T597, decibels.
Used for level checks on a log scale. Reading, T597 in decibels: 12.8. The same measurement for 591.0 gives 12.6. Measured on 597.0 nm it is 12.9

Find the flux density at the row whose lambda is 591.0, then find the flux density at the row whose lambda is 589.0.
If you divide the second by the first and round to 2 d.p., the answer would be 0.97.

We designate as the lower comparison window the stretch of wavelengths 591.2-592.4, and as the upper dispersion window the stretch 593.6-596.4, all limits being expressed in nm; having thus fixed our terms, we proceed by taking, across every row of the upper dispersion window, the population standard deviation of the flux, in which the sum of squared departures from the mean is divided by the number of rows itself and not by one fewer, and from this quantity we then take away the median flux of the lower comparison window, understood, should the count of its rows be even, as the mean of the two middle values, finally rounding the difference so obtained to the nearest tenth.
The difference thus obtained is -18.3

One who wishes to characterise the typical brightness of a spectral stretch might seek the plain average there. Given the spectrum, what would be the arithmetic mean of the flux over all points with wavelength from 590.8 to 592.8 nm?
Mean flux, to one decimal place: 19.3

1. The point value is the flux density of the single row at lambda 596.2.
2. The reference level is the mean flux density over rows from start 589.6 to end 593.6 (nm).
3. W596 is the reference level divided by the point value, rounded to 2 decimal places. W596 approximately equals 1.00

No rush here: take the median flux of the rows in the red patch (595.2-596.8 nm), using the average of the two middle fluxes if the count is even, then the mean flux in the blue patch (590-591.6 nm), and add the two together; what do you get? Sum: 37.4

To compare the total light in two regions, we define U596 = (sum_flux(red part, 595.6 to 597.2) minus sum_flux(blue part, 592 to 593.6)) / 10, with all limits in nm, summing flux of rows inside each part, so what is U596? -0.18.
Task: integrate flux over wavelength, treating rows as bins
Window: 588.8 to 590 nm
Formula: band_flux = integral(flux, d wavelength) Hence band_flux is 20.5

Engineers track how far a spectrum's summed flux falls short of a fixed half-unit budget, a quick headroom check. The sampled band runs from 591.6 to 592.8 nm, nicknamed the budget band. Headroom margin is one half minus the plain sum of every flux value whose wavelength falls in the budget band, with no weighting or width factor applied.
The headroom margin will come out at -59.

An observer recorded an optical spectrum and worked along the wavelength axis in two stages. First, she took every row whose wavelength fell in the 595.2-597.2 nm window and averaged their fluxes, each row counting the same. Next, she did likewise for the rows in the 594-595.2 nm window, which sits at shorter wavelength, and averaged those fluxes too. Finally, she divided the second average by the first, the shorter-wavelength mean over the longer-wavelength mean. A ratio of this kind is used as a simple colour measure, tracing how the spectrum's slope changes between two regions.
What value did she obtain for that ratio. 0.94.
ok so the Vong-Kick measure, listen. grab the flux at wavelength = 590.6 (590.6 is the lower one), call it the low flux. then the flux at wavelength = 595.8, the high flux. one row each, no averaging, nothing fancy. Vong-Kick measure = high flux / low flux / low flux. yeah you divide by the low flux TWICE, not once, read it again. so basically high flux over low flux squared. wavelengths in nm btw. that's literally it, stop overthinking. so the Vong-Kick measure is 0.079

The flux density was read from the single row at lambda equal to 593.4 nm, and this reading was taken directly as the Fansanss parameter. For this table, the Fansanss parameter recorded 20.82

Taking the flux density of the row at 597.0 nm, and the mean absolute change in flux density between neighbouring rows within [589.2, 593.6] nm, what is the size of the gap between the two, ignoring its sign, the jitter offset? 18.1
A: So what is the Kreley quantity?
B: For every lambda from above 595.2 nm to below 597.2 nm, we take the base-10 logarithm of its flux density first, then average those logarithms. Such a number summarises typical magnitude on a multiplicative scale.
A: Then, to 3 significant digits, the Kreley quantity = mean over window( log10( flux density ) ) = 1.29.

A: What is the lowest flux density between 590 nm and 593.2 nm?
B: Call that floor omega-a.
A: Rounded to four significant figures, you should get 16.29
